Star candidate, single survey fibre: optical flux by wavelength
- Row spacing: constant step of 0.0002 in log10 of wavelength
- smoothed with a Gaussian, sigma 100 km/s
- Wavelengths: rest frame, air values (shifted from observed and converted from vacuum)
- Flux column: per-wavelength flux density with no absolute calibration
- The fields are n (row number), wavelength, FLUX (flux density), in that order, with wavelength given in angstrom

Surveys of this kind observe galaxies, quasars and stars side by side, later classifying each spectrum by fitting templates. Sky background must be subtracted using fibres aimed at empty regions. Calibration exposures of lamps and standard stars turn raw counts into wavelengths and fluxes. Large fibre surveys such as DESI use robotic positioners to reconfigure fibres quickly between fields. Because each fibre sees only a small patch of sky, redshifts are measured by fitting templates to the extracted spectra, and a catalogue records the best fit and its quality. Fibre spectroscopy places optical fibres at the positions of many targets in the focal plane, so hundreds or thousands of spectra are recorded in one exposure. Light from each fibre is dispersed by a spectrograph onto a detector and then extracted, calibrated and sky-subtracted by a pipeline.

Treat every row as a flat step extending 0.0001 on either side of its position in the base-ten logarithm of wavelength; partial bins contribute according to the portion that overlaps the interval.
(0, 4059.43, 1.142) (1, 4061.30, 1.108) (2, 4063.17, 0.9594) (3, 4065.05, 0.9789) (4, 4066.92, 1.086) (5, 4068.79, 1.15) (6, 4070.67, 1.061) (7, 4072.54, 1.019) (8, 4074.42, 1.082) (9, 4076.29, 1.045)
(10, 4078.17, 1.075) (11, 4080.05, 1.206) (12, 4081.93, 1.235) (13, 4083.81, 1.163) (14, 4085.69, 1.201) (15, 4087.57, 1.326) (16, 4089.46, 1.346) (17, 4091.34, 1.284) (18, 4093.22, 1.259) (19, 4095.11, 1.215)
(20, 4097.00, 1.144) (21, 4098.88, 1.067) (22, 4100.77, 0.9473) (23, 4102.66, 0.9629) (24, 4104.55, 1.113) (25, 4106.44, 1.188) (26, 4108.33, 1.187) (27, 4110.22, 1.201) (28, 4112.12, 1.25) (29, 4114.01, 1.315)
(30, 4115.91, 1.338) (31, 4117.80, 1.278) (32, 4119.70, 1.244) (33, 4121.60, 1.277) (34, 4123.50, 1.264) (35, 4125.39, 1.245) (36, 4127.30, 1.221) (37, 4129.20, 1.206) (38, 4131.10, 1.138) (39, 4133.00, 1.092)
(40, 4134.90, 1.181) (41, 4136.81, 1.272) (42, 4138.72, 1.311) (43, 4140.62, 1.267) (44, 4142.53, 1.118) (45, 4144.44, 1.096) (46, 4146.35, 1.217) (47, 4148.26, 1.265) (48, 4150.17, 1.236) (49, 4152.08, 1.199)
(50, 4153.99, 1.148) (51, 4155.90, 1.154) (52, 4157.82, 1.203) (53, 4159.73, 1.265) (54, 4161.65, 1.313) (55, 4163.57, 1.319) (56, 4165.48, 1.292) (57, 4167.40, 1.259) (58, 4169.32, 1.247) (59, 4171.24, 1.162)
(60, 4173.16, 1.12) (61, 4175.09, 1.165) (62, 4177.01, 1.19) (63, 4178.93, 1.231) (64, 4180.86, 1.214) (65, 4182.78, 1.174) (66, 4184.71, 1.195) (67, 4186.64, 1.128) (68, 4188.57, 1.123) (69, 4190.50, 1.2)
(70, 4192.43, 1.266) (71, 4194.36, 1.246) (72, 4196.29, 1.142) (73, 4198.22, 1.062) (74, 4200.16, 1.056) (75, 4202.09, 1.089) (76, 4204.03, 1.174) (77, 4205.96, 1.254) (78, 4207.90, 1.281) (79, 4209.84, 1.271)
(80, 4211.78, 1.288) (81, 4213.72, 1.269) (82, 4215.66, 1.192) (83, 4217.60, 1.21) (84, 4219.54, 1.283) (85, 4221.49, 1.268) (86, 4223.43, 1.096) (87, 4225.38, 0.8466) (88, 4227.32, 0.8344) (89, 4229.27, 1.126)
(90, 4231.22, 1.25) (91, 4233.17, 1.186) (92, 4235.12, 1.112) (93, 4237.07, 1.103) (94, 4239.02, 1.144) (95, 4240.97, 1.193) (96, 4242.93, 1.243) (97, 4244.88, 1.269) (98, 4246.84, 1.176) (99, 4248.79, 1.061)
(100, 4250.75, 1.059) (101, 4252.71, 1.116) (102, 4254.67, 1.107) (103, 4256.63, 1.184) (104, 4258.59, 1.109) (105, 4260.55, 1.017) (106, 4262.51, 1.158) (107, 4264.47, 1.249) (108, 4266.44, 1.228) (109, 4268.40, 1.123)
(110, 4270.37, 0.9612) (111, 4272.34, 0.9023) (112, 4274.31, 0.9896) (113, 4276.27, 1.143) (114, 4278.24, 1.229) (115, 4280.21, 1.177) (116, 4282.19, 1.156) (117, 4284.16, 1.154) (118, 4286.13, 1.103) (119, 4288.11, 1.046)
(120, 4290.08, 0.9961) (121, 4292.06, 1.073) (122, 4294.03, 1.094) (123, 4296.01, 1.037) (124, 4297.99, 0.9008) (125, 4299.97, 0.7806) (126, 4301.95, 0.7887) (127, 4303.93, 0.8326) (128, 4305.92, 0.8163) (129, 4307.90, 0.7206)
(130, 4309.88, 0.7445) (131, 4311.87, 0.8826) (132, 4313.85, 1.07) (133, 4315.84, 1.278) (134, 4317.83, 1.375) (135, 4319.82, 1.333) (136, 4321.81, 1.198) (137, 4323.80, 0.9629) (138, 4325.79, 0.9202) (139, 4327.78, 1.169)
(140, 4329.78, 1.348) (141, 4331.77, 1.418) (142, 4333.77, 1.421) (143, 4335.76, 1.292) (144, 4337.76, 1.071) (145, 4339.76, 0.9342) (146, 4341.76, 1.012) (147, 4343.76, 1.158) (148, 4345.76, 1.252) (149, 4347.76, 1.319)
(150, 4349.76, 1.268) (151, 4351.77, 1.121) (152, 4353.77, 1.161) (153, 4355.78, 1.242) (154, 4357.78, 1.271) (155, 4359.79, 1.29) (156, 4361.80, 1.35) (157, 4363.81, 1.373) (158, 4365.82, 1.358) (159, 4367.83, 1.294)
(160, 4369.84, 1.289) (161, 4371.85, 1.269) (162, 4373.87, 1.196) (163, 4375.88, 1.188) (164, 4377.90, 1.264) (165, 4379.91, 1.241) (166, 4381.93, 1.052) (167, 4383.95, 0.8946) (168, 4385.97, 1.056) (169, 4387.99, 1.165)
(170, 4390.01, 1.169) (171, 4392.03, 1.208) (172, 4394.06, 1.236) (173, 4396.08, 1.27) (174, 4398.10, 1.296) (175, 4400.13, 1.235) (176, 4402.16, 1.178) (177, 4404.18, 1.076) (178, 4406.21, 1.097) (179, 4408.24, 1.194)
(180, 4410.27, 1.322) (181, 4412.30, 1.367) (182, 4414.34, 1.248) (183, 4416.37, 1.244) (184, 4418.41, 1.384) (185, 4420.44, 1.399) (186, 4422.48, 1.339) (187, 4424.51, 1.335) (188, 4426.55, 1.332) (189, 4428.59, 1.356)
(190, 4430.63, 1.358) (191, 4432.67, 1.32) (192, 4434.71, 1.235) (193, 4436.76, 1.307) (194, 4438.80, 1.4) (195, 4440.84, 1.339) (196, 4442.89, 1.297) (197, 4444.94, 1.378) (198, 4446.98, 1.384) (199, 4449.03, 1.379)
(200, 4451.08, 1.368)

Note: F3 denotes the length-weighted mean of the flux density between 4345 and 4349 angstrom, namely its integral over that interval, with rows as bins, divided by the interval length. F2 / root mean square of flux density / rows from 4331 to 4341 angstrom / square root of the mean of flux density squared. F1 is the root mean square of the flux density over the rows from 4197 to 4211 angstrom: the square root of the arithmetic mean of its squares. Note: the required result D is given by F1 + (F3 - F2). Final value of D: 1.22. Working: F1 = 1.17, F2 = 1.24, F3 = 1.29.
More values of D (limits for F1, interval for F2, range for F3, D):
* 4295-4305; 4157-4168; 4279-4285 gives 0.76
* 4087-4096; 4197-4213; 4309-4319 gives 1.18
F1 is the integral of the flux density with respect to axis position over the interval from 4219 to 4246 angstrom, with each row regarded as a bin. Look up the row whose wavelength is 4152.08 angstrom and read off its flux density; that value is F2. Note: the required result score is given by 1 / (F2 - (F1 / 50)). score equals 1.71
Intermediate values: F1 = 30.7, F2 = 1.199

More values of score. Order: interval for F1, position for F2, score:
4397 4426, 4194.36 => 1.96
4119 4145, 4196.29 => 1.95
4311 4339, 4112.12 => 1.72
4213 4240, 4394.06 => 1.61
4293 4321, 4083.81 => 1.62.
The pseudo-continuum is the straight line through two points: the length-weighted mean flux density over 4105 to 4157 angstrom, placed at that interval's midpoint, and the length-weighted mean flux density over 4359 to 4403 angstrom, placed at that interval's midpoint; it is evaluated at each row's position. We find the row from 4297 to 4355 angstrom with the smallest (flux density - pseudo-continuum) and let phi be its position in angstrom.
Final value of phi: 4307.90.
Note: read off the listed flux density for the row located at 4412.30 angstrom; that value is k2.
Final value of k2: 1.367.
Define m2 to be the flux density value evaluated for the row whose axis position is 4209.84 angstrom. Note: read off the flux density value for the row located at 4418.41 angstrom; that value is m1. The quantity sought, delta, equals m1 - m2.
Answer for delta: 0.1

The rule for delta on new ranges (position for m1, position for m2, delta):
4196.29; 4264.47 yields -0.1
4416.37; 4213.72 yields 0.0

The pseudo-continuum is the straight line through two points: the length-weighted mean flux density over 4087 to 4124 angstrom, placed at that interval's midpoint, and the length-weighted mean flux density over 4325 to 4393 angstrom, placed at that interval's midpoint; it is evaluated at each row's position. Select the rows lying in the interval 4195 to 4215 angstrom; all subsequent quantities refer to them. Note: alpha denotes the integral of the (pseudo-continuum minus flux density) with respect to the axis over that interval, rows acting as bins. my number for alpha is 0.37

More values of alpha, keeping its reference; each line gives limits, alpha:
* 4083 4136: 0.32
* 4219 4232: 1.50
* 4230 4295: 5.43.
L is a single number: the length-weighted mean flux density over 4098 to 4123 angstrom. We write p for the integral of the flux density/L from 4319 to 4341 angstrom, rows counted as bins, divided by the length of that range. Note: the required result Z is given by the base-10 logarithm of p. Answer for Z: 0.000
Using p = 1.00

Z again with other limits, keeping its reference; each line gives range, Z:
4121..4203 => 0.006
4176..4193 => 0.002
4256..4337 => -0.039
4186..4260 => -0.010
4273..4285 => -0.018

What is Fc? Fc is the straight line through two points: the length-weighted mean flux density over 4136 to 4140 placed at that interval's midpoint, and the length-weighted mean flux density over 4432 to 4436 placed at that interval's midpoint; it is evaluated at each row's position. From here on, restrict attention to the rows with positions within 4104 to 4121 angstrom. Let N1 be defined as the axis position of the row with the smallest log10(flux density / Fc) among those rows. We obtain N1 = 4104.55 angstrom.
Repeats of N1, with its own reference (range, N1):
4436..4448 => 4442.89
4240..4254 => 4250.75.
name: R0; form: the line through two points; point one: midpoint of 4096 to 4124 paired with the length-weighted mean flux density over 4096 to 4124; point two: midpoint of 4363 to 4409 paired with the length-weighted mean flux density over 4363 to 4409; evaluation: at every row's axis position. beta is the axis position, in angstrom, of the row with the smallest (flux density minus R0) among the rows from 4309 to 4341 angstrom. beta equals 4309.88 angstrom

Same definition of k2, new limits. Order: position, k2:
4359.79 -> 1.29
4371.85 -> 1.269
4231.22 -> 1.25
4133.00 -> 1.092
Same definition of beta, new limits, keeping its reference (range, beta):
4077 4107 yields 4100.77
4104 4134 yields 4133.00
